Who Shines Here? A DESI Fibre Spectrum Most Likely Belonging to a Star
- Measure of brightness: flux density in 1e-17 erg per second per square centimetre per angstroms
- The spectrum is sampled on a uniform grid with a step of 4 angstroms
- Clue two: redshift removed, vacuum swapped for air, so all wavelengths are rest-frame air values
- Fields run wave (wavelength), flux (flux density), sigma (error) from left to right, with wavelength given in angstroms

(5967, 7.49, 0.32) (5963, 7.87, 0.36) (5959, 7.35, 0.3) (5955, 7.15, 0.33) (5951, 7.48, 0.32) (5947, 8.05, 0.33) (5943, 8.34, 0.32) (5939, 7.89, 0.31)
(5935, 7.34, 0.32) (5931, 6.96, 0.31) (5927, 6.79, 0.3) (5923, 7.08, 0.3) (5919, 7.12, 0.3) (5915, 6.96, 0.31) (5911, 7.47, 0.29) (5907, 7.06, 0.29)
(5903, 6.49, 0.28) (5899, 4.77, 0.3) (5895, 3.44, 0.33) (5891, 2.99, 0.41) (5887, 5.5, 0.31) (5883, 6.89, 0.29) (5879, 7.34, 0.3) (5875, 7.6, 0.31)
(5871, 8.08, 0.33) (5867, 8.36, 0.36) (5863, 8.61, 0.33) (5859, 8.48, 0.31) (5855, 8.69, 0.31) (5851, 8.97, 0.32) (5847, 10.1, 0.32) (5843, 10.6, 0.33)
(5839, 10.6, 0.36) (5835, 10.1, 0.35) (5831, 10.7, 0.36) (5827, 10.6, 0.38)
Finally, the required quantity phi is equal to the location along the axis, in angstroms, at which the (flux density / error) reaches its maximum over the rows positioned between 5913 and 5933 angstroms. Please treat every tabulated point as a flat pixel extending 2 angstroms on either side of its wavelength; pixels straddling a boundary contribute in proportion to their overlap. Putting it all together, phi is 5919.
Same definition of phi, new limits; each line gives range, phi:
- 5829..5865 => 5843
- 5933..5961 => 5943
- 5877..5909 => 5879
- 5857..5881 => 5859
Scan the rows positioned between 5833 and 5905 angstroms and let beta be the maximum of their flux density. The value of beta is 10.6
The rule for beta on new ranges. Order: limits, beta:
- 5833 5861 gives 10.6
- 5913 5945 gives 8.34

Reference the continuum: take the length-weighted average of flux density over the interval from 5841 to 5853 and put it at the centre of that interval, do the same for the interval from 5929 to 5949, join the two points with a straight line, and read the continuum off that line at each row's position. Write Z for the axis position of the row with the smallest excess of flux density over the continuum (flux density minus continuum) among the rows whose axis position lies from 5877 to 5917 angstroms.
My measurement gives 5891 angstroms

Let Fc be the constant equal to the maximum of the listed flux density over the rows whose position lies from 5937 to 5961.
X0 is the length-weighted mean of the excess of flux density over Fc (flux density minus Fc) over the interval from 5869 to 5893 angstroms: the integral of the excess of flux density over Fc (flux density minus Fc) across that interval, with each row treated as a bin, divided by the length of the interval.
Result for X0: -1.9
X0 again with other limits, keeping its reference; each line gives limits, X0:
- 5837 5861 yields 1.2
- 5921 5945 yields -0.9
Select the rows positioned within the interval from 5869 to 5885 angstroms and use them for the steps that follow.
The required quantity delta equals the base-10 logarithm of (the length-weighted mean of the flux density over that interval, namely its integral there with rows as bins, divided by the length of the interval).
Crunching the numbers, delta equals 0.87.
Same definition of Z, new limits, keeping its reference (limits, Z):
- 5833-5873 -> 5871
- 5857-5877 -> 5875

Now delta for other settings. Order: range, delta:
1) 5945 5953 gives 0.89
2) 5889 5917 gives 0.75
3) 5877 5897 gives 0.72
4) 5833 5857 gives 0.99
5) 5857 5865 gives 0.93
